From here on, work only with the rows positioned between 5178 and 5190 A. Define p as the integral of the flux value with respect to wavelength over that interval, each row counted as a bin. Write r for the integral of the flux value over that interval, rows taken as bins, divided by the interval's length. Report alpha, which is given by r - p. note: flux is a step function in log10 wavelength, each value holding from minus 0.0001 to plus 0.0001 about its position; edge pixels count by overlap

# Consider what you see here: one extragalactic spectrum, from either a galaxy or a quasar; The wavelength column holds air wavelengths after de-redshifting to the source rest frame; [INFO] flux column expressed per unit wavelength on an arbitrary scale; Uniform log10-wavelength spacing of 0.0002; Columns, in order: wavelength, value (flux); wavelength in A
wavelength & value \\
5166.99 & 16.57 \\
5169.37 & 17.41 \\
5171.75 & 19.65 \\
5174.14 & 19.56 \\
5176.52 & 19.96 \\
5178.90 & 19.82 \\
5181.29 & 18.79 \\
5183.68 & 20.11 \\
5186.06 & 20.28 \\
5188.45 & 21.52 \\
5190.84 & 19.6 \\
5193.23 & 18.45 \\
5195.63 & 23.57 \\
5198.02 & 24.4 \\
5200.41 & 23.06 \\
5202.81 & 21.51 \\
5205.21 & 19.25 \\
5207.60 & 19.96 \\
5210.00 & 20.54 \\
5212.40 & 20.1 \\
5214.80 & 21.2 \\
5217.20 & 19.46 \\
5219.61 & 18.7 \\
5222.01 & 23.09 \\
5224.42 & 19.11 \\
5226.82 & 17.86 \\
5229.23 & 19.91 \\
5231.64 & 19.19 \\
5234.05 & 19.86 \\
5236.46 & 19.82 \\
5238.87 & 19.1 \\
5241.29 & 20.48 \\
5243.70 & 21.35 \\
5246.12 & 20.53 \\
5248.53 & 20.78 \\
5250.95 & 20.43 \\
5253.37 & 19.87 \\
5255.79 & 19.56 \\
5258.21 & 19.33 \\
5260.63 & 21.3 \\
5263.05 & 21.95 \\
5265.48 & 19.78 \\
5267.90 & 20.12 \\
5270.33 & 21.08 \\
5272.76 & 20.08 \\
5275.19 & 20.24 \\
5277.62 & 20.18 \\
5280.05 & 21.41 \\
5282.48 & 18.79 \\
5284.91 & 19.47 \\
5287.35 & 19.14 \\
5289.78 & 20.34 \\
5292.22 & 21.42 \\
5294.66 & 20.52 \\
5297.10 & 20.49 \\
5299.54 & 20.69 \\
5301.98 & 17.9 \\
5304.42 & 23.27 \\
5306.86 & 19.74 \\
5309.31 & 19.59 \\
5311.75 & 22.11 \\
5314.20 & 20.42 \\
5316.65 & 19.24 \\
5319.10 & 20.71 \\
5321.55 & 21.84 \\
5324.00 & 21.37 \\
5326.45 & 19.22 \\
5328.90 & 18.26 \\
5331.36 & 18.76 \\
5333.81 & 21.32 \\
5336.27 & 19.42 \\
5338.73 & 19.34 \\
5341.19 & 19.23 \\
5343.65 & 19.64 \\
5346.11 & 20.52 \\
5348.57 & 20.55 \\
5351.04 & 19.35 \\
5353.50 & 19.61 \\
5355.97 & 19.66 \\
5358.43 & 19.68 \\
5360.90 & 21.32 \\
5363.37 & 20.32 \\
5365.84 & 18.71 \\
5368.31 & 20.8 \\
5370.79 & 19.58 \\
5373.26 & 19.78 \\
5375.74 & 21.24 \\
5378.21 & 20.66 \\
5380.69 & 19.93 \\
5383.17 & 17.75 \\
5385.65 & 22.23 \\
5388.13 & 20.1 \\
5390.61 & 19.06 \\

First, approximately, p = 241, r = 20.1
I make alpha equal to -221.0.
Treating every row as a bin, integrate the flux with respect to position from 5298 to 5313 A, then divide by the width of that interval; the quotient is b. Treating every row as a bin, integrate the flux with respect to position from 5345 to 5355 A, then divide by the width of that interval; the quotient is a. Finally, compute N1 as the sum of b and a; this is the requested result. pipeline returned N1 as 40.5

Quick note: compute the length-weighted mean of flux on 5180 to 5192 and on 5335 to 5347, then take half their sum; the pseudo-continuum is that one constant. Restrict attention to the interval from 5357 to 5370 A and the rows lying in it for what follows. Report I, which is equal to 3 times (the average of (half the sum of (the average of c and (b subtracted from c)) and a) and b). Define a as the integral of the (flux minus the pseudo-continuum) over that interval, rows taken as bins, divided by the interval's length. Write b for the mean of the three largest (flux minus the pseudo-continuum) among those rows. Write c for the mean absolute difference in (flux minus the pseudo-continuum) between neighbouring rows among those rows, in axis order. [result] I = 2.5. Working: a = 0.3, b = 1.0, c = 1.6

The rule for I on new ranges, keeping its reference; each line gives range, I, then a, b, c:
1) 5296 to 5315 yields 4.7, 0.7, 2.2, 2.3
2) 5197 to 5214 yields 5.5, 1.4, 3.2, 1.1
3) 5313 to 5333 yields 2.6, 0.2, 1.5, 1.1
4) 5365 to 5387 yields 3.2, 0.3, 1.6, 1.6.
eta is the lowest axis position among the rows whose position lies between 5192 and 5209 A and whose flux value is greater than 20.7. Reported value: 5195.63 A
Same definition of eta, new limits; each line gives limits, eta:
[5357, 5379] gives 5360.90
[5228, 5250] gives 5243.70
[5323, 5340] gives 5324.00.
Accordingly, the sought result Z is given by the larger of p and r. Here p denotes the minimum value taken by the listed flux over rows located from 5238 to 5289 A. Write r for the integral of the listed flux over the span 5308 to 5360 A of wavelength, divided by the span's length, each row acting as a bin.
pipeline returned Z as 20.0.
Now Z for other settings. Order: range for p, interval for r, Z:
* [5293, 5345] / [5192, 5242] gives 20.4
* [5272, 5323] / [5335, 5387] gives 20.0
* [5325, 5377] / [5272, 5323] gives 20.4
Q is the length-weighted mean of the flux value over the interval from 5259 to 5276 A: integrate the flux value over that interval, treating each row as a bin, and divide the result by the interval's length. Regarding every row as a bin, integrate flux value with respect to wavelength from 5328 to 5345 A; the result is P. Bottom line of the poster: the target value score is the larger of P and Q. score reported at 331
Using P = 331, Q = 20.6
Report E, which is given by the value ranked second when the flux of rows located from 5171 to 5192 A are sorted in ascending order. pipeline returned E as 19.56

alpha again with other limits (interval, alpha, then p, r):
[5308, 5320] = -224.3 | 245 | 20.4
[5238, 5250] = -225.3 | 246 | 20.5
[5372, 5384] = -219.4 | 239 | 19.9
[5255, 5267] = -224.6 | 245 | 20.4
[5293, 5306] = -247.0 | 268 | 20.6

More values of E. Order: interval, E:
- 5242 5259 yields 19.56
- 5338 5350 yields 19.34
